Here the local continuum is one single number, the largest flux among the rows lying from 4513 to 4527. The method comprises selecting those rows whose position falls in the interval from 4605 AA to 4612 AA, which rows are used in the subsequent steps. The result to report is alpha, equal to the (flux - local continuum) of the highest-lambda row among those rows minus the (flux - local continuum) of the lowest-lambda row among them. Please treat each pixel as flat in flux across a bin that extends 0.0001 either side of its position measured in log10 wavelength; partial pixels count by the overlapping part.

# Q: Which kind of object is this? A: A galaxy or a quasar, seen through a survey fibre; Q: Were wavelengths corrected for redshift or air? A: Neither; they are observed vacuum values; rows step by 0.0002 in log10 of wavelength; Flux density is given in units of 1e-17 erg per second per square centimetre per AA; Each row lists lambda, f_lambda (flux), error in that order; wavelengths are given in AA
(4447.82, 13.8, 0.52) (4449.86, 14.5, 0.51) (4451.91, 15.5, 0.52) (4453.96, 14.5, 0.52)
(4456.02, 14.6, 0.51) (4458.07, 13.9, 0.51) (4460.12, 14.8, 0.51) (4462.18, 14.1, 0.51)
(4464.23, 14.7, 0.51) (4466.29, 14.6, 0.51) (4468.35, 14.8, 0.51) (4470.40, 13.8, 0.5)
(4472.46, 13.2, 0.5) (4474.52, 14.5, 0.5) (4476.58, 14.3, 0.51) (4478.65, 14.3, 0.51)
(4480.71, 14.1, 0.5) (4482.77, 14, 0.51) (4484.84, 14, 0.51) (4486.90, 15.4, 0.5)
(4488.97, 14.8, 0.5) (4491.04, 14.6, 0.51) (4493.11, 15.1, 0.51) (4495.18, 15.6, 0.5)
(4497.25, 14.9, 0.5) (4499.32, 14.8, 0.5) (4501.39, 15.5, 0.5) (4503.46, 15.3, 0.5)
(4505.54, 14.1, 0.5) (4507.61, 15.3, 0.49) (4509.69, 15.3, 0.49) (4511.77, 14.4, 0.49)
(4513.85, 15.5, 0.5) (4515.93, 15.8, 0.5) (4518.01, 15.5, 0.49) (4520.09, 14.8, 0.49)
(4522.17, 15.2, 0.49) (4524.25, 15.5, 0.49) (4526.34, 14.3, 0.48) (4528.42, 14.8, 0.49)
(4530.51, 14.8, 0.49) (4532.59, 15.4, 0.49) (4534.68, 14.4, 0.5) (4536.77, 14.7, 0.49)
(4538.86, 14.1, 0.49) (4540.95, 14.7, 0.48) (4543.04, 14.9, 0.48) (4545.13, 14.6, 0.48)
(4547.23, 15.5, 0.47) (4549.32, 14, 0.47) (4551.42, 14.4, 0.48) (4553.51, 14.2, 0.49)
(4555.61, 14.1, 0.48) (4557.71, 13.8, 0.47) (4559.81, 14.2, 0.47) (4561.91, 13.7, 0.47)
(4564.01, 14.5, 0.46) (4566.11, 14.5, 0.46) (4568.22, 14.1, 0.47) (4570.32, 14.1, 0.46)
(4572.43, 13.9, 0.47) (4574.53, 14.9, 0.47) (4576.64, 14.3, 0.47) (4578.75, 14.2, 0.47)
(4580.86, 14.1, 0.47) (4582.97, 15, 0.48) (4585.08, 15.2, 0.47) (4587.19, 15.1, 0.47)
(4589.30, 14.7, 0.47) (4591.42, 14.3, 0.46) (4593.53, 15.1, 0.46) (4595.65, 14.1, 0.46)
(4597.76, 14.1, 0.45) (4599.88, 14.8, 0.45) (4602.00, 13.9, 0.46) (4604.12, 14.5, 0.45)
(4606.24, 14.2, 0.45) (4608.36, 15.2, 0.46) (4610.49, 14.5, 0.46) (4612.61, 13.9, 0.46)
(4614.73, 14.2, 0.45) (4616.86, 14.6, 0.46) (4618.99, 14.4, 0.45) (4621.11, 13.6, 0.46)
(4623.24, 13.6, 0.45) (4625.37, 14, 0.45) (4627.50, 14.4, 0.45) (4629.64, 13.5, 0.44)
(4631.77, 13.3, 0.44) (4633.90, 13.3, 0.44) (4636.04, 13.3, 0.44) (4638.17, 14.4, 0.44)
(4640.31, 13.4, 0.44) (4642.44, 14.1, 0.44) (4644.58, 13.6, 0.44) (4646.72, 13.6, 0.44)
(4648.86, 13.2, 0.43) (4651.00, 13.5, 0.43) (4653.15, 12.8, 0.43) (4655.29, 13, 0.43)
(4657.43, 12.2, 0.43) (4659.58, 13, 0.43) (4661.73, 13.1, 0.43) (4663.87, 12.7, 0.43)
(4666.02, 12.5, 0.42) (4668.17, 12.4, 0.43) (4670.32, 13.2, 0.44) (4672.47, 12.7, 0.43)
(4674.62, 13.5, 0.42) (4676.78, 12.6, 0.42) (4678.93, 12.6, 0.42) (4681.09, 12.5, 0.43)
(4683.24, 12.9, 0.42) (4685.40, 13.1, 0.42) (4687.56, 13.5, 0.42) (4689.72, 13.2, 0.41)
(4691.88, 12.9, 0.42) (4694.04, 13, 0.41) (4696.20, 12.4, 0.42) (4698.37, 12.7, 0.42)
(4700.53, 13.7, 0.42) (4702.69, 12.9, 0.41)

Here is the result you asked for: 0.30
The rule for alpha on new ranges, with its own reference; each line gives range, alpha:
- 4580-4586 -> 1.10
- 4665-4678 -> 0.10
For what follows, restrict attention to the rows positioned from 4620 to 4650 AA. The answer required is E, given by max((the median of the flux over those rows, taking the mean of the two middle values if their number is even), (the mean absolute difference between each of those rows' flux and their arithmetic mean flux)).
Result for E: 13.6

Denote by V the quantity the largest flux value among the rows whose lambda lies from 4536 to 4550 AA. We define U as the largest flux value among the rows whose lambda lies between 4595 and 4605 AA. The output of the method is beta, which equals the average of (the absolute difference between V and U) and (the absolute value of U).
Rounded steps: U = 14.8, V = 15.5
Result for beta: 7.75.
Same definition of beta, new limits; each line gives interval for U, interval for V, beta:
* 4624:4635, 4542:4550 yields 7.75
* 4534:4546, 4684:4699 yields 8.15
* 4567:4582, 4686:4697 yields 8.15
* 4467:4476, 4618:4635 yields 7.60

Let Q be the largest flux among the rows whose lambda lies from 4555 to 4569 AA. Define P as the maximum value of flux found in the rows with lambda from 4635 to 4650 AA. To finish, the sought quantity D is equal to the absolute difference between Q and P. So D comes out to 0.1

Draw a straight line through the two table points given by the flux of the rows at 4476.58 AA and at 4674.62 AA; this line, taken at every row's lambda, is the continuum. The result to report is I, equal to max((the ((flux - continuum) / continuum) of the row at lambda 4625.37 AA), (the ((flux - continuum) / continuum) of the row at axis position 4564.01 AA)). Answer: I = 0.04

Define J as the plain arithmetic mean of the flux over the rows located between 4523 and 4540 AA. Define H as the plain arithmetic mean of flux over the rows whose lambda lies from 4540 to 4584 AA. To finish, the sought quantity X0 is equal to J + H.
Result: 29.1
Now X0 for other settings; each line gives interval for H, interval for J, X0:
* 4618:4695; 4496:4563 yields 28.0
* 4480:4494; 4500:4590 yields 29.3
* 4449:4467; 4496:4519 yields 29.7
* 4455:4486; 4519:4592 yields 28.8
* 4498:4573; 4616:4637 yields 28.5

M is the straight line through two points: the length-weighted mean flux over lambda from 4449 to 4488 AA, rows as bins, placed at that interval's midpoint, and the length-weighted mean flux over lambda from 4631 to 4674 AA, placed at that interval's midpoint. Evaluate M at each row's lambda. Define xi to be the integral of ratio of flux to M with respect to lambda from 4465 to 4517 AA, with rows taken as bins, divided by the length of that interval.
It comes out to 1.03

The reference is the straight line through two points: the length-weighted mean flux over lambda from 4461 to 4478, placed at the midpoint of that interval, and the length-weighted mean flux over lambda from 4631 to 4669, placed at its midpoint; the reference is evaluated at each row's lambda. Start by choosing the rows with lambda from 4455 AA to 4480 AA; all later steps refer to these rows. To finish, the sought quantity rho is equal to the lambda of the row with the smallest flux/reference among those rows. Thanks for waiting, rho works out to 4472.46 AA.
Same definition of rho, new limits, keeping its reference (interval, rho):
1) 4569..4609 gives 4572.43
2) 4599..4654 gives 4653.15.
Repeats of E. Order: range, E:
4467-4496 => 14.4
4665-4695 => 12.9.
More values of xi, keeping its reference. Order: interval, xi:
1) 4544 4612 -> 1.06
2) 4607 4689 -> 1.02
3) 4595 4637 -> 1.05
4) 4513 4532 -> 1.08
